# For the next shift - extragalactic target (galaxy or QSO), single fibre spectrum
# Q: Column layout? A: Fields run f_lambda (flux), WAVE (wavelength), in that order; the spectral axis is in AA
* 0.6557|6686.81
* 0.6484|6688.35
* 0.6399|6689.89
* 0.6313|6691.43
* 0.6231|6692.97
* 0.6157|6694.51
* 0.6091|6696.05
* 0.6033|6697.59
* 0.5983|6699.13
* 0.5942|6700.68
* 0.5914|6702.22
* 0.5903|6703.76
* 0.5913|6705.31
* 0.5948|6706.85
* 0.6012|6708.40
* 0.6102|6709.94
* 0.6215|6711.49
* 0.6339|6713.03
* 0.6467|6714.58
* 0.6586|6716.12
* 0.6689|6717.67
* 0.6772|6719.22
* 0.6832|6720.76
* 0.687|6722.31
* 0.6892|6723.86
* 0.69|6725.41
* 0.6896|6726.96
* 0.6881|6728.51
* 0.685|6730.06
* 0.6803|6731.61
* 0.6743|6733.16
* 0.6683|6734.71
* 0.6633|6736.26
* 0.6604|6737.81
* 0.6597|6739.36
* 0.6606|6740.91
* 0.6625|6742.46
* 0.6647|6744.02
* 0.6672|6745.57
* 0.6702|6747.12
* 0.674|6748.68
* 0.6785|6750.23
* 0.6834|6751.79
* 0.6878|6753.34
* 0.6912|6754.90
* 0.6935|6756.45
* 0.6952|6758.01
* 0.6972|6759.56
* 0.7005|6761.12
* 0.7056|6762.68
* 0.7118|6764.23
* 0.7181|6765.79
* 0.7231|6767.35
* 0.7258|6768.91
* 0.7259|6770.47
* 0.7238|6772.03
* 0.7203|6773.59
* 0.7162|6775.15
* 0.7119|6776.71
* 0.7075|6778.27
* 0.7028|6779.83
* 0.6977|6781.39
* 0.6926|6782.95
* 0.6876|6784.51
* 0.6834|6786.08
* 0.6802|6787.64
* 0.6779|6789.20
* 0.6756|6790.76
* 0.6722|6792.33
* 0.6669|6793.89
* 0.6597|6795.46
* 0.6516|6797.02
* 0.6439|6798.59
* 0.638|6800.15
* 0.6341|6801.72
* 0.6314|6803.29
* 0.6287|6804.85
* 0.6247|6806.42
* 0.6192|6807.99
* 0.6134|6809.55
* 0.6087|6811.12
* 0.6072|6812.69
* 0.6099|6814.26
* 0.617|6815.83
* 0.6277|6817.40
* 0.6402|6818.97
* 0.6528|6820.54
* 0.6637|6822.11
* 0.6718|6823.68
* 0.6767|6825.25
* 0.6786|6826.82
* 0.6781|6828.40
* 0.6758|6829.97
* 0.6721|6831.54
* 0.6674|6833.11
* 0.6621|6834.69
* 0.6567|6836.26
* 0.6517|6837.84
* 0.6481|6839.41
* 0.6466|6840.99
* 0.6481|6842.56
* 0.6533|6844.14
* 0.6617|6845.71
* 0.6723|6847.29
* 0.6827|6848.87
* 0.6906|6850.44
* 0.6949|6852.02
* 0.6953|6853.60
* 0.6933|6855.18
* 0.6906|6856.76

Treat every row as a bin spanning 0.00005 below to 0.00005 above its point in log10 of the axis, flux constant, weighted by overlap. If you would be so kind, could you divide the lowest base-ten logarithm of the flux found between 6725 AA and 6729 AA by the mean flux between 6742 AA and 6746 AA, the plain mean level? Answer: -0.244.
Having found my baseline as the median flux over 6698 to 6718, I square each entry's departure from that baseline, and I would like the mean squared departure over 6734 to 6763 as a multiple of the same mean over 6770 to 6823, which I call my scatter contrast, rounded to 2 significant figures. 1.2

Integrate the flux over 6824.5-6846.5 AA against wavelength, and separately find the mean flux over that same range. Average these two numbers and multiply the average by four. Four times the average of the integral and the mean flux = 30.5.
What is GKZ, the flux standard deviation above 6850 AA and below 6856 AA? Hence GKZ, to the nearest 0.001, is 0.002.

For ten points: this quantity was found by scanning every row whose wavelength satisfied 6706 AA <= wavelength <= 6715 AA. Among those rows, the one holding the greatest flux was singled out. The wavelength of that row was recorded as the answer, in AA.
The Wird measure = 6714.58 AA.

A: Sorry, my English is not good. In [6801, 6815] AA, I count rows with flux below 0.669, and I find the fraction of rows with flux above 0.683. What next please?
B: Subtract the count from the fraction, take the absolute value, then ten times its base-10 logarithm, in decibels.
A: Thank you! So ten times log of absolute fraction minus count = 10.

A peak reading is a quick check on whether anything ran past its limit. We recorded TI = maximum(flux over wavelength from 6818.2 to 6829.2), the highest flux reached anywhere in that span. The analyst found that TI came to 0.6786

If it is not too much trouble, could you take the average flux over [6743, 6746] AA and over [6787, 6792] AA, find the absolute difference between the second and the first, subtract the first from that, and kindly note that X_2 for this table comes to -0.65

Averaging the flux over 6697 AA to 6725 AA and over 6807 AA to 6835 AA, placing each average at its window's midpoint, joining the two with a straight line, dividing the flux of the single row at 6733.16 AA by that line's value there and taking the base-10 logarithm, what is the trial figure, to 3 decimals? 0.027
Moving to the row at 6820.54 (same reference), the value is 0.004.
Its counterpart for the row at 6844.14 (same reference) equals 0.002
